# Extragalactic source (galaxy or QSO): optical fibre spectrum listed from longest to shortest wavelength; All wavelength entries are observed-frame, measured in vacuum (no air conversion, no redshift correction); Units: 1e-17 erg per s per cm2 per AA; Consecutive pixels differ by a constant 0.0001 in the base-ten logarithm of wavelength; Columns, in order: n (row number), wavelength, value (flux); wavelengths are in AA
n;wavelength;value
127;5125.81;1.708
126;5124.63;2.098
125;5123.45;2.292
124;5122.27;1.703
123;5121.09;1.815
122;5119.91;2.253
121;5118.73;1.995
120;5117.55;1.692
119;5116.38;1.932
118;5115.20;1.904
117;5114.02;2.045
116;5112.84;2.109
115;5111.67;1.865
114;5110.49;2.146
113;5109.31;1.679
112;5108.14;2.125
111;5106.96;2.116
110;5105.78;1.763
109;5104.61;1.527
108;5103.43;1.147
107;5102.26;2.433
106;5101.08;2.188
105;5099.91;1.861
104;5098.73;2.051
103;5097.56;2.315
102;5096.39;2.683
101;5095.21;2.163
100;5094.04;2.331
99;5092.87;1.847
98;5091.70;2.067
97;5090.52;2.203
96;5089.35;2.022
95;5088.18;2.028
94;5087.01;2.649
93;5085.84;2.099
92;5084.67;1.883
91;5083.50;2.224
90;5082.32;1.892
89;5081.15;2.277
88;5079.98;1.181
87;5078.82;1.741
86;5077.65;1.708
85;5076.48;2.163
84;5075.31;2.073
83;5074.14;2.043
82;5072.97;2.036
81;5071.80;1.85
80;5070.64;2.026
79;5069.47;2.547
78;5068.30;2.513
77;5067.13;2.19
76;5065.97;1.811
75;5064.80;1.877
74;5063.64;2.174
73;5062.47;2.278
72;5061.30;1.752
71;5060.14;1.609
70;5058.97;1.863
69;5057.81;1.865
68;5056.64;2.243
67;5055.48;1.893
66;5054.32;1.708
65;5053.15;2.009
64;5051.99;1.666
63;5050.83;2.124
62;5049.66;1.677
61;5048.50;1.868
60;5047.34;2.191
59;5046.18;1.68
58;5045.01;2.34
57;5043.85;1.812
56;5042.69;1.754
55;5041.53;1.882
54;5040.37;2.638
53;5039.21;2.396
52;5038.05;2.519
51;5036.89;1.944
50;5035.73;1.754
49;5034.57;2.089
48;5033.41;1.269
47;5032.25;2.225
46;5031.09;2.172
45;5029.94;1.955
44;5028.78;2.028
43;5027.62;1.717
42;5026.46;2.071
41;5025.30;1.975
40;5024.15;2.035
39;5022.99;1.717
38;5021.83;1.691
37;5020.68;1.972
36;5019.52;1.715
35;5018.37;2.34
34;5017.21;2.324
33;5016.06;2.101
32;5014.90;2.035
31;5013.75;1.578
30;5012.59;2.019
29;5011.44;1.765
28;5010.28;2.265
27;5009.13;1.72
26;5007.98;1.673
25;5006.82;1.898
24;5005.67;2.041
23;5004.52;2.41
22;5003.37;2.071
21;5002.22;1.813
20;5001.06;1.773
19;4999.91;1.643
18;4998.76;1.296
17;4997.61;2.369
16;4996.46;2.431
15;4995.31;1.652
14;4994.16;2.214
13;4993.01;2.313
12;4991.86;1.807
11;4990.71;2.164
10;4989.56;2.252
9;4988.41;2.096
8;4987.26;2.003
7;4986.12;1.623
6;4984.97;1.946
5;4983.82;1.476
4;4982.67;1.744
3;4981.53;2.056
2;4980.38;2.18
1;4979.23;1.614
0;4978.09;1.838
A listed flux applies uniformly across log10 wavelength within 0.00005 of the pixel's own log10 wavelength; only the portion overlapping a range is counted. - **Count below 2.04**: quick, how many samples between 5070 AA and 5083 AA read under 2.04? 7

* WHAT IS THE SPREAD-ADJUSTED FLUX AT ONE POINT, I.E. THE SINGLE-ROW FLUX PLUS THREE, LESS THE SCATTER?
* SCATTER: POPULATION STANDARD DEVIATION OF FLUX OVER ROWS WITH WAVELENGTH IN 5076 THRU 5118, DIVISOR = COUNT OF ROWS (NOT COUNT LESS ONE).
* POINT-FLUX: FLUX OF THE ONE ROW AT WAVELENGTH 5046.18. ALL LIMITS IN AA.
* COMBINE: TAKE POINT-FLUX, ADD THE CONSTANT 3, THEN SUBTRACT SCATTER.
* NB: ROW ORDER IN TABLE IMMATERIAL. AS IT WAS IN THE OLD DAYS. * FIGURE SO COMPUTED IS 4.36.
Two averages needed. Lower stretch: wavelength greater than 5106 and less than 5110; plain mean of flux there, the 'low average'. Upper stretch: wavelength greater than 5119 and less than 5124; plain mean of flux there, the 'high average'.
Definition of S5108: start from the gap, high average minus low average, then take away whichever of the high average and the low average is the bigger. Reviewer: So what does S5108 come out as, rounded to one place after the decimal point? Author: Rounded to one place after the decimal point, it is -2.0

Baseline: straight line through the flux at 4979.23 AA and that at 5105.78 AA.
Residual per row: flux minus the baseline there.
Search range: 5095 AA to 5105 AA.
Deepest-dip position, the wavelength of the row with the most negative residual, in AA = 5103.43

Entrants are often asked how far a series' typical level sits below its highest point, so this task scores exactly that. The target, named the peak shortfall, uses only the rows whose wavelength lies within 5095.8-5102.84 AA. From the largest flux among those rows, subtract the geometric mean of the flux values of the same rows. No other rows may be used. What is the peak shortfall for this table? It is 0.44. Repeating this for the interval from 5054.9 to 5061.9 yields 0.38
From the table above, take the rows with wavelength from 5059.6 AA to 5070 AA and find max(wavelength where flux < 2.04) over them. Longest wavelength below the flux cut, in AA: 5065.97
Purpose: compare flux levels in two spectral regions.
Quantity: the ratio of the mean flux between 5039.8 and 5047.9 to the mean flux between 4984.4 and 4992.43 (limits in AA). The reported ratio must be 1.03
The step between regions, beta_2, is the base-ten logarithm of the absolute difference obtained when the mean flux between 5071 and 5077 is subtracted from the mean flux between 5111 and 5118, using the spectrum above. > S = -1.0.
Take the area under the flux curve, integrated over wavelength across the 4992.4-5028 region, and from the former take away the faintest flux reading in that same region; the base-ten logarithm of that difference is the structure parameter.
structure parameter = 1.8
